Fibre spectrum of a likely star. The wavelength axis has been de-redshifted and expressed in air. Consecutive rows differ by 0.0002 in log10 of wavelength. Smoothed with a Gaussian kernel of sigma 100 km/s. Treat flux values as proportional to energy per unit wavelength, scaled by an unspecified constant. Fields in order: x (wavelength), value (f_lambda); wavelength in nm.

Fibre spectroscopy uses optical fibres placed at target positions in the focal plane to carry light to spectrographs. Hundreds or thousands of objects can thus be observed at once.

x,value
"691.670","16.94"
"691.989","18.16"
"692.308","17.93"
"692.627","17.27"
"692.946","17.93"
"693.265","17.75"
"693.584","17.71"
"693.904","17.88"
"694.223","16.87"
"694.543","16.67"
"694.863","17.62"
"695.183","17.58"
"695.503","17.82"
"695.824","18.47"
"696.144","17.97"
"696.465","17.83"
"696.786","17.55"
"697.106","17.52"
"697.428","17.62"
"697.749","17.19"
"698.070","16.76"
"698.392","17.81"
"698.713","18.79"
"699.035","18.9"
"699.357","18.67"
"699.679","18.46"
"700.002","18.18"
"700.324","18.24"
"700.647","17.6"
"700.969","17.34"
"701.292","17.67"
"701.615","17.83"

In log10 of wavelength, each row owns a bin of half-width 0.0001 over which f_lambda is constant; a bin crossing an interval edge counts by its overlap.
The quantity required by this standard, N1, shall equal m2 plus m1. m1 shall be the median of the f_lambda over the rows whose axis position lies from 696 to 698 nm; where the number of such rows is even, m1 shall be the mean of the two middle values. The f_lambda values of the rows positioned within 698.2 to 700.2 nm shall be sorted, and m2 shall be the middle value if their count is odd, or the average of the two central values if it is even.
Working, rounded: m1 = 17.6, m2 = 18.6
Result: 36.15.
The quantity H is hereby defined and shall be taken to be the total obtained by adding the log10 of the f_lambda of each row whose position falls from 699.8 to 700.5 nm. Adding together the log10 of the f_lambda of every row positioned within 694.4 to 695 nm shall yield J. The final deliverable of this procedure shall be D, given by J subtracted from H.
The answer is 0.05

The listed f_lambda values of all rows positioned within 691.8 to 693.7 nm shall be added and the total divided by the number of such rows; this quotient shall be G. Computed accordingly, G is 17.8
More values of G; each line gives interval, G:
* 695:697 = 17.9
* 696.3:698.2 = 17.4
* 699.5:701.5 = 17.9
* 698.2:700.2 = 18.5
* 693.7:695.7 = 17.4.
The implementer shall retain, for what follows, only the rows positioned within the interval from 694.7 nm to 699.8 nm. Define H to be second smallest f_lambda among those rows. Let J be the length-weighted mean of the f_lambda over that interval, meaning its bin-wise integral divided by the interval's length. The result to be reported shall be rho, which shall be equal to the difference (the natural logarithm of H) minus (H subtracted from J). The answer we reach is 2.1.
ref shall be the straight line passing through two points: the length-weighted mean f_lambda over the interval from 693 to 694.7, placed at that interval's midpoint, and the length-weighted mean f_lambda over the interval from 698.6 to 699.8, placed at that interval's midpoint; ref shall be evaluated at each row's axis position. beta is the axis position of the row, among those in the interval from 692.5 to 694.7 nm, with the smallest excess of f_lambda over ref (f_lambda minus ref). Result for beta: 694.543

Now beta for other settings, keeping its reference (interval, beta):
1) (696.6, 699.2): 698.070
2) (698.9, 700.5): 700.324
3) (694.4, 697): 694.543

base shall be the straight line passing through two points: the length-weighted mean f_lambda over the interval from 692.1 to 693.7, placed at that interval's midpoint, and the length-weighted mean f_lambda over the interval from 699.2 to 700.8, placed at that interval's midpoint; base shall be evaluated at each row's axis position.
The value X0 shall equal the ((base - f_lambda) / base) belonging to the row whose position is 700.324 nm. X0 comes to 0.00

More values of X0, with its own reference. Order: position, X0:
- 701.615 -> 0.03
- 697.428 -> 0.02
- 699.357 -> -0.03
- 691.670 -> 0.04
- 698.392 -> 0.02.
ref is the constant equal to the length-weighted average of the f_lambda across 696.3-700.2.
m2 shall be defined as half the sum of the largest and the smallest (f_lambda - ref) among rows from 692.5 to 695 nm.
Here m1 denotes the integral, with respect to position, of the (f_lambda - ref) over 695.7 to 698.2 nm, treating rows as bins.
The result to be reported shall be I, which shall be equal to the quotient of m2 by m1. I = 0.8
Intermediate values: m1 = -0.83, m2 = -0.6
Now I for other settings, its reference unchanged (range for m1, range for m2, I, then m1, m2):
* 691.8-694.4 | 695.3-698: 0.2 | -0.71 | -0.1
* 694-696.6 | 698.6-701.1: -0.2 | -0.87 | 0.2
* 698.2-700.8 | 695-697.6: 0.1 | 0.96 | 0.1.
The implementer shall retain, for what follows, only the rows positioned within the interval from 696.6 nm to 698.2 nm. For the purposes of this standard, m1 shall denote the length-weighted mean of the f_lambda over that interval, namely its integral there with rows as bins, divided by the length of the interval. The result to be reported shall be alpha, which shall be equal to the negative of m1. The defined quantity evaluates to -17.4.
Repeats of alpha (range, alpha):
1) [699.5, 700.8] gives -18.1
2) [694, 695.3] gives -17.2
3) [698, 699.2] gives -18.2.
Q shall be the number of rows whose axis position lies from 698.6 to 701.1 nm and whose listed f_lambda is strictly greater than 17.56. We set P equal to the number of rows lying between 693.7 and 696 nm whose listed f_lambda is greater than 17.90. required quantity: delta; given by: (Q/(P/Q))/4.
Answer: 12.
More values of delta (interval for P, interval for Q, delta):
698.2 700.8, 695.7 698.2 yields 1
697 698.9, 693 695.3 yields 6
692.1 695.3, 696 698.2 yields 1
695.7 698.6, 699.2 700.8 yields 3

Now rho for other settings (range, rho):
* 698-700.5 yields 2.4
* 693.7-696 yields 2.1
